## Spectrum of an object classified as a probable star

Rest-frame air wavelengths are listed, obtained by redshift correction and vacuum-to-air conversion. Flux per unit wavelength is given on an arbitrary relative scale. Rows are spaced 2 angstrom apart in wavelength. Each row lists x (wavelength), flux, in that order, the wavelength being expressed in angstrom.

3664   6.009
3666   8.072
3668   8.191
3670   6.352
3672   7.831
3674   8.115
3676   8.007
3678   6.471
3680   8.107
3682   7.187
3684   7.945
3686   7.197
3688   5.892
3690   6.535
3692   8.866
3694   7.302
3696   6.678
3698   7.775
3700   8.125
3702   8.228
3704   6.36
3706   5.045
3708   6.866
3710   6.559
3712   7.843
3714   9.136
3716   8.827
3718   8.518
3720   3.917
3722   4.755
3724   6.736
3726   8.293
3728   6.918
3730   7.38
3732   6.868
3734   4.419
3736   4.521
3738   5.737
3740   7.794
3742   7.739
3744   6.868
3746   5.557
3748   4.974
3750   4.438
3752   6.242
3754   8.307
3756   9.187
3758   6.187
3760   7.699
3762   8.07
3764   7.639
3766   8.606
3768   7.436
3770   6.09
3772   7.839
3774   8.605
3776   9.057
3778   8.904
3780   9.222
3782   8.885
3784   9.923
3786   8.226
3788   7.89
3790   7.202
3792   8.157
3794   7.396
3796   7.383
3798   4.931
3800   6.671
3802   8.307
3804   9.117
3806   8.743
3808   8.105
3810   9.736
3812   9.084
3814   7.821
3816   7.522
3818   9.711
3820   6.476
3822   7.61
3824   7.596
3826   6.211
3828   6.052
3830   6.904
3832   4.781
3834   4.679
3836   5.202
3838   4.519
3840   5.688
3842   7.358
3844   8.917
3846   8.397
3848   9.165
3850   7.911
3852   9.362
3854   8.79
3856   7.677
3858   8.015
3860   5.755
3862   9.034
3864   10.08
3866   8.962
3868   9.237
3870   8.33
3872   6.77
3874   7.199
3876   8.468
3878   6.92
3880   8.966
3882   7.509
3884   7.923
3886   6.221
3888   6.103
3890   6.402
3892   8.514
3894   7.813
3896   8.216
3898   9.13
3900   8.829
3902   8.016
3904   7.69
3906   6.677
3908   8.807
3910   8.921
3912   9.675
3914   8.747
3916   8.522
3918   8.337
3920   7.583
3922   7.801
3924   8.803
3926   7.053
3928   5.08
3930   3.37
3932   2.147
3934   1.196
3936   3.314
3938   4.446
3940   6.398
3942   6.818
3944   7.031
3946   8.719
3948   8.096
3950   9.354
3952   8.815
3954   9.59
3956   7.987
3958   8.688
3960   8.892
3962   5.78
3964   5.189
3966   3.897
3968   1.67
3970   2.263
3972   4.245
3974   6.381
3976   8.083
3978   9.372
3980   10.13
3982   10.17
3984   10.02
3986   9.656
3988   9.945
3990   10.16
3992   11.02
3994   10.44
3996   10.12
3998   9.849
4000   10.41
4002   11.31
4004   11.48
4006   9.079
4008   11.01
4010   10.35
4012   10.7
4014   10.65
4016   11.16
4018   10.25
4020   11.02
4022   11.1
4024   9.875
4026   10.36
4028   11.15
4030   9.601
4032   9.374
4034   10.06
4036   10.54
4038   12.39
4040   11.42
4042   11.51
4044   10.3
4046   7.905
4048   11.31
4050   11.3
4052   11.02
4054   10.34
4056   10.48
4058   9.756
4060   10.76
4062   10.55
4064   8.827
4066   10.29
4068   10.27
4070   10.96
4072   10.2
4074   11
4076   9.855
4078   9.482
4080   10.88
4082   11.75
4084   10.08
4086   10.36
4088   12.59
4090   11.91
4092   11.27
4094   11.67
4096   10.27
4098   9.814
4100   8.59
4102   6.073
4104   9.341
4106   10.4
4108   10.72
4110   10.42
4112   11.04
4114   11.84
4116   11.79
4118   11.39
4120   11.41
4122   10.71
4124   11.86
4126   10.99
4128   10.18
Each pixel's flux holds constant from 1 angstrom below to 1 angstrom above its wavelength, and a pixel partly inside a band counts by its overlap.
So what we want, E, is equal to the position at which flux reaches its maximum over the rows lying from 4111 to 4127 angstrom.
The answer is 4124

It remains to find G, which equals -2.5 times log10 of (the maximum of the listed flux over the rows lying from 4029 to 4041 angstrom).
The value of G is -2.7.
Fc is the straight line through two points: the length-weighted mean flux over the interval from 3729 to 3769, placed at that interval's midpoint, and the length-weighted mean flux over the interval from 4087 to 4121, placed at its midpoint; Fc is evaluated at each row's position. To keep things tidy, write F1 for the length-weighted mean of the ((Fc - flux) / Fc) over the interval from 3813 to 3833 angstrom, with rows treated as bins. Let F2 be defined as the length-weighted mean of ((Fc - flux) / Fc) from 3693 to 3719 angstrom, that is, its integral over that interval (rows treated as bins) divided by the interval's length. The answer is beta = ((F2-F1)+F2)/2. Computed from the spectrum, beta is -0.22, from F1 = 0.07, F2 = -0.18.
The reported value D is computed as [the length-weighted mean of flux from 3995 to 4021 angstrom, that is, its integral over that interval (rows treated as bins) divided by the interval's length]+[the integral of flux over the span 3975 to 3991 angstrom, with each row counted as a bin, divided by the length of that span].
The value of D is 20.3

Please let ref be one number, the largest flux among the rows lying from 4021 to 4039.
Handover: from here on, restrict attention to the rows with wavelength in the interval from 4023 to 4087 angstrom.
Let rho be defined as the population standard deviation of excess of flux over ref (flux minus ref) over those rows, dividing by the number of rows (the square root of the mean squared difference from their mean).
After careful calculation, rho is 0.87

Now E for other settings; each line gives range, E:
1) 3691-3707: 3692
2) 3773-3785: 3784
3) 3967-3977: 3976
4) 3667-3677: 3668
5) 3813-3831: 3818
